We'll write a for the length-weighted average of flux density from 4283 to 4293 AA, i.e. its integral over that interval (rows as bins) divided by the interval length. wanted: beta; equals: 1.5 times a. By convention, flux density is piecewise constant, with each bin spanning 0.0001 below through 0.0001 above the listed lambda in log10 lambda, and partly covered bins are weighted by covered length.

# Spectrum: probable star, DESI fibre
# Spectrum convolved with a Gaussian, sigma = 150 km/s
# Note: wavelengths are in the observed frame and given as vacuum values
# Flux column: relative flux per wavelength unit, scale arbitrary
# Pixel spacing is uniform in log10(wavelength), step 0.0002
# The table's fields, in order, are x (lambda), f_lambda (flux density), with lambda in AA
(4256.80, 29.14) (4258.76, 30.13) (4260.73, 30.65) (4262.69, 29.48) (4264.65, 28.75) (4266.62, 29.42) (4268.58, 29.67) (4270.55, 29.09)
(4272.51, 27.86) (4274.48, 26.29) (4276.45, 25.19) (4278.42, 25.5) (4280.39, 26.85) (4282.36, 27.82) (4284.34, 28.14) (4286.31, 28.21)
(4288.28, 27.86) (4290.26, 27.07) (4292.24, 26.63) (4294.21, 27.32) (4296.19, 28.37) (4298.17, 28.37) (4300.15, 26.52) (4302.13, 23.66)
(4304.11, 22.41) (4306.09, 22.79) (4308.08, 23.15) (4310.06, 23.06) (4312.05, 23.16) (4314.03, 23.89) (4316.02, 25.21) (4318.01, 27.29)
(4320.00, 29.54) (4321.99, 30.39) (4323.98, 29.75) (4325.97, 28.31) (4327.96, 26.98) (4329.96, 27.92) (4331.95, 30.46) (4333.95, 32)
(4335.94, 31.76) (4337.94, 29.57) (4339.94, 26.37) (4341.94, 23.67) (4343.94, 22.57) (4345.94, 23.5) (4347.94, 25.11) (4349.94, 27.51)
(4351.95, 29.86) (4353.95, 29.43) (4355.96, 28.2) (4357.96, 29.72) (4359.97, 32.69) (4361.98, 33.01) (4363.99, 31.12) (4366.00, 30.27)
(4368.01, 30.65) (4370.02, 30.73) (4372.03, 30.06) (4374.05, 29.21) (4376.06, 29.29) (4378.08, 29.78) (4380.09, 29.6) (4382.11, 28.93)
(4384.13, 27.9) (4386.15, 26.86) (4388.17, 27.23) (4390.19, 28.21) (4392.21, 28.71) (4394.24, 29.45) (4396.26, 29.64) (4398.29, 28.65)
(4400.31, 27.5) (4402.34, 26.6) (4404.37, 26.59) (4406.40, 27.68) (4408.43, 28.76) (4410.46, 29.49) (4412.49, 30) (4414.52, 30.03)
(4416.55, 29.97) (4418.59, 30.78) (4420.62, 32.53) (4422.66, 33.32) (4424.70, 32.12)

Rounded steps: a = 27.59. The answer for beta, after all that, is 41.4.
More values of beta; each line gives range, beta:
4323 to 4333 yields 43.0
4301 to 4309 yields 34.6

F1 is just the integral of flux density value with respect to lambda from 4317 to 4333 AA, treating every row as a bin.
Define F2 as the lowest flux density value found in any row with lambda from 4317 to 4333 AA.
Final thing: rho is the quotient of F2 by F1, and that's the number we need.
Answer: 0.058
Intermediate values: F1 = 461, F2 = 26.98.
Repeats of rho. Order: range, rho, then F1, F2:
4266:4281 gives 0.061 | 412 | 25.19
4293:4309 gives 0.055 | 406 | 22.41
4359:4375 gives 0.059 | 495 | 29.21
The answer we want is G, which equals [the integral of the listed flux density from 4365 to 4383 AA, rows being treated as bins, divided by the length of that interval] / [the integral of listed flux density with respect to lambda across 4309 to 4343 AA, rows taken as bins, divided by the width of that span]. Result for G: 1.08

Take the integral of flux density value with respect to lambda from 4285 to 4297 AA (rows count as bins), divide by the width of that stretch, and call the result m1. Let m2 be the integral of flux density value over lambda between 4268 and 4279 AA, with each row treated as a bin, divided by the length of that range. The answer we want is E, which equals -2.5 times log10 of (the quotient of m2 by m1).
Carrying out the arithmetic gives 0.01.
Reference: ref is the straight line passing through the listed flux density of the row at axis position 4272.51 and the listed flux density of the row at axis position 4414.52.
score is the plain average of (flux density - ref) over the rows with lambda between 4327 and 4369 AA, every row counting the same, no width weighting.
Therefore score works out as -0.3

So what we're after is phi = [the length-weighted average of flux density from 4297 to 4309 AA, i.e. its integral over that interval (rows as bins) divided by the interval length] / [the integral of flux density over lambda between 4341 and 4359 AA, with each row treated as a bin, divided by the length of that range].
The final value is 0.92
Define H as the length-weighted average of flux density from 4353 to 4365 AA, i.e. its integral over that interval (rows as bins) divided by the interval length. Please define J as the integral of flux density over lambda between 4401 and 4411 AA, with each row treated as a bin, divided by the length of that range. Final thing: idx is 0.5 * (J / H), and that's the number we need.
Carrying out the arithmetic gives 0.45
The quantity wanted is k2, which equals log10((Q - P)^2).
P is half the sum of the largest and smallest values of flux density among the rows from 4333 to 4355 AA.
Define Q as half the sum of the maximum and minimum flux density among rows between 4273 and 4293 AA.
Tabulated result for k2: -0.5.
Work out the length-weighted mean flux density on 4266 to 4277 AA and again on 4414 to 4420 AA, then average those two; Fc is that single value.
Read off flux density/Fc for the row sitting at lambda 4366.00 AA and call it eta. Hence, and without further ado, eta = 1.04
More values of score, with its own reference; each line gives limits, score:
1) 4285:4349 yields -1.9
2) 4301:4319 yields -4.6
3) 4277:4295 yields -0.8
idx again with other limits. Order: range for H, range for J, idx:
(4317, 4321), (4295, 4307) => 0.45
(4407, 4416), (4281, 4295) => 0.47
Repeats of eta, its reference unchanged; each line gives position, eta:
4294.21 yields 0.94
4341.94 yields 0.81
